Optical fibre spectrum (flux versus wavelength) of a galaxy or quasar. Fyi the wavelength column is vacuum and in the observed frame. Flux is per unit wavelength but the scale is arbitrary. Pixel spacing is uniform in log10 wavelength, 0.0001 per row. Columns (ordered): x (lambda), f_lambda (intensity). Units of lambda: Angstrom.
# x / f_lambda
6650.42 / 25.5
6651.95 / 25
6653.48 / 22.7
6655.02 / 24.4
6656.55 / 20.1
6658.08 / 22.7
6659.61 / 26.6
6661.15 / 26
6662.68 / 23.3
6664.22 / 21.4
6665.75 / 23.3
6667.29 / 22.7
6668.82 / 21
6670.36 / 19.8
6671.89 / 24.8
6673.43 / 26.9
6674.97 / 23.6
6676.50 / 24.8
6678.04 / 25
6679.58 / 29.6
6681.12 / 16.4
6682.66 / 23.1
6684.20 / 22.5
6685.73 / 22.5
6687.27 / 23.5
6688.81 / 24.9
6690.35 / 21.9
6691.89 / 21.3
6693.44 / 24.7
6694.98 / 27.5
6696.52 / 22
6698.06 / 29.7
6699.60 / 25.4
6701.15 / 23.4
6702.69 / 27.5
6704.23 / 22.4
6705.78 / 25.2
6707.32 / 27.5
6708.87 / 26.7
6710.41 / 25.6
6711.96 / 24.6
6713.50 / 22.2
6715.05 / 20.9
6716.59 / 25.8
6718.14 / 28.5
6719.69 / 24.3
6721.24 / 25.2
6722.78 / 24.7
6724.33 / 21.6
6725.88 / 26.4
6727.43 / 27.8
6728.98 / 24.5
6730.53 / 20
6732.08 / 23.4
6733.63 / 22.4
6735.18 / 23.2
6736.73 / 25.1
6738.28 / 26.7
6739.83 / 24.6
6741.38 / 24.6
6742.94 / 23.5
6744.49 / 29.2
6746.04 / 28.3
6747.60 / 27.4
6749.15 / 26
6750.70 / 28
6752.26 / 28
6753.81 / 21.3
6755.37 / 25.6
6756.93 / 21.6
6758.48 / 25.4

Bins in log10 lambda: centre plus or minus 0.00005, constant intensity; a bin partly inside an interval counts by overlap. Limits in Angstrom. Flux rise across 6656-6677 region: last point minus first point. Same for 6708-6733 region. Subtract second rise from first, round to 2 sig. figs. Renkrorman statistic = 8.0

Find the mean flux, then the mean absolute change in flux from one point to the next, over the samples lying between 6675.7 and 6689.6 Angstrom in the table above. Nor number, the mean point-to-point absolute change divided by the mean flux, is 0.147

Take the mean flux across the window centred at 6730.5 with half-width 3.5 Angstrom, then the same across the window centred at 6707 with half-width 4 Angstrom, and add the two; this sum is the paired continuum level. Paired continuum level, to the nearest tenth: 49.1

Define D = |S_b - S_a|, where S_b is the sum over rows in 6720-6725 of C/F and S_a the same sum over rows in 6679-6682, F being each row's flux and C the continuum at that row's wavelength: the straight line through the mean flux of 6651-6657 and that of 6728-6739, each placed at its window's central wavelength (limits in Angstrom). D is 0.8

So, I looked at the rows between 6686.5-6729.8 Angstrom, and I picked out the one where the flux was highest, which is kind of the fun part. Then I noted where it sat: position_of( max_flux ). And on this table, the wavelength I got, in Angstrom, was 6698.06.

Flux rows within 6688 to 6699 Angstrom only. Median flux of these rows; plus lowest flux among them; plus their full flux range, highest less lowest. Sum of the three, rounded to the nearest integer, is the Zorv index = 54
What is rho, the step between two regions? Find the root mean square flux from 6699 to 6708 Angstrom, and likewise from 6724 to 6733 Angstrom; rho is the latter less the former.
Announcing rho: -1.2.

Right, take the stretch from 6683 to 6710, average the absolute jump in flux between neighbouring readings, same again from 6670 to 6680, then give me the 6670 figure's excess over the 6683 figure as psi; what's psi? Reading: -0.19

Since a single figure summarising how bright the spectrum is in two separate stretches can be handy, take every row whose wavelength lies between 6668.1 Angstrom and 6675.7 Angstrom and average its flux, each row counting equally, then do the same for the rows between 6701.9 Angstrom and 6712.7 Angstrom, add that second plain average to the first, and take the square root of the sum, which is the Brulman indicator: 6.99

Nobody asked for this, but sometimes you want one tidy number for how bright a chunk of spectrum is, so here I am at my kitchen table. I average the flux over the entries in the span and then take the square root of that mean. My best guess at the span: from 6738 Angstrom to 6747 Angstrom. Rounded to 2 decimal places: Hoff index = 5.11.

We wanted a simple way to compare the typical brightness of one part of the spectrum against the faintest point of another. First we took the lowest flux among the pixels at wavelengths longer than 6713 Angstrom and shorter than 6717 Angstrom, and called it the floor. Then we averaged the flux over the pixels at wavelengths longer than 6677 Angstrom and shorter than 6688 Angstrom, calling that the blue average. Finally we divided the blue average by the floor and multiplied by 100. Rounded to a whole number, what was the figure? 111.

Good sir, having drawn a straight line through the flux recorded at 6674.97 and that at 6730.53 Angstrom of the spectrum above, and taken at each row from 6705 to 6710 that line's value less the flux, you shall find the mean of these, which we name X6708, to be -5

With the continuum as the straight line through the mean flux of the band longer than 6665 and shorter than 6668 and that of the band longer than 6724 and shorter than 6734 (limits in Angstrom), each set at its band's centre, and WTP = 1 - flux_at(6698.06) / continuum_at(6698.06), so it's -0.27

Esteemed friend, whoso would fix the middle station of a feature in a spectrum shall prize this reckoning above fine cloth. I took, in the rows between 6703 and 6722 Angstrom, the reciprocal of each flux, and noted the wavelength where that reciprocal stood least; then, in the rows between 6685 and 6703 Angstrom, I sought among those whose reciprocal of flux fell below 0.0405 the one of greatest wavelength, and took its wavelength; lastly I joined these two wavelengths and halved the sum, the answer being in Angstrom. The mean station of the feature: 6710.4 Angstrom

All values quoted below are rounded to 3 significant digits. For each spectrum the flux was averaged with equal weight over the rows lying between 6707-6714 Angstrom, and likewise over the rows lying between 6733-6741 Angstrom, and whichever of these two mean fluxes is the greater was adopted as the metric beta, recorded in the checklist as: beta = 25.3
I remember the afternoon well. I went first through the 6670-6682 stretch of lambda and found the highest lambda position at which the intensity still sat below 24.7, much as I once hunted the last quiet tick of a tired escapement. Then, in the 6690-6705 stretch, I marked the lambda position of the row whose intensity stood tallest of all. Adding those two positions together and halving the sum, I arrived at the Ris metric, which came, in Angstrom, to 6689.6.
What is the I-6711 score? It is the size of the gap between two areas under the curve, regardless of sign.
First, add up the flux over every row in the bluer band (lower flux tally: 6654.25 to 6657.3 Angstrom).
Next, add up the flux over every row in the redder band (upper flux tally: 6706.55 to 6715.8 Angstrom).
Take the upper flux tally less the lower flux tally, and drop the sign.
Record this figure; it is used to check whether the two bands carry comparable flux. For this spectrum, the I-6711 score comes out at 103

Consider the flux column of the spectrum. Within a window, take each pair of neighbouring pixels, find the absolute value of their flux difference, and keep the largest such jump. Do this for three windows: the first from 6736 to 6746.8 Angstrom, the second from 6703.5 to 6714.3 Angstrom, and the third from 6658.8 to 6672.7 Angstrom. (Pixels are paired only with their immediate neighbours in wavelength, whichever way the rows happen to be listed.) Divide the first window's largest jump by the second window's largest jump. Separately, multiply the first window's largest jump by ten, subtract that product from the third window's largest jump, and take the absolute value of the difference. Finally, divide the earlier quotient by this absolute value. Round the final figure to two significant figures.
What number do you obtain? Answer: 0.039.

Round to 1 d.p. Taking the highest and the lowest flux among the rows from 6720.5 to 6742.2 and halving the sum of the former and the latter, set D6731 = 23.9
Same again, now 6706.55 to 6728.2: 24.7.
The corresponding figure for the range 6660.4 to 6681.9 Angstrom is 23.0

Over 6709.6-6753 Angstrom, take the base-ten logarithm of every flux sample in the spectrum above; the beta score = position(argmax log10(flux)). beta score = 6744.49 Angstrom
